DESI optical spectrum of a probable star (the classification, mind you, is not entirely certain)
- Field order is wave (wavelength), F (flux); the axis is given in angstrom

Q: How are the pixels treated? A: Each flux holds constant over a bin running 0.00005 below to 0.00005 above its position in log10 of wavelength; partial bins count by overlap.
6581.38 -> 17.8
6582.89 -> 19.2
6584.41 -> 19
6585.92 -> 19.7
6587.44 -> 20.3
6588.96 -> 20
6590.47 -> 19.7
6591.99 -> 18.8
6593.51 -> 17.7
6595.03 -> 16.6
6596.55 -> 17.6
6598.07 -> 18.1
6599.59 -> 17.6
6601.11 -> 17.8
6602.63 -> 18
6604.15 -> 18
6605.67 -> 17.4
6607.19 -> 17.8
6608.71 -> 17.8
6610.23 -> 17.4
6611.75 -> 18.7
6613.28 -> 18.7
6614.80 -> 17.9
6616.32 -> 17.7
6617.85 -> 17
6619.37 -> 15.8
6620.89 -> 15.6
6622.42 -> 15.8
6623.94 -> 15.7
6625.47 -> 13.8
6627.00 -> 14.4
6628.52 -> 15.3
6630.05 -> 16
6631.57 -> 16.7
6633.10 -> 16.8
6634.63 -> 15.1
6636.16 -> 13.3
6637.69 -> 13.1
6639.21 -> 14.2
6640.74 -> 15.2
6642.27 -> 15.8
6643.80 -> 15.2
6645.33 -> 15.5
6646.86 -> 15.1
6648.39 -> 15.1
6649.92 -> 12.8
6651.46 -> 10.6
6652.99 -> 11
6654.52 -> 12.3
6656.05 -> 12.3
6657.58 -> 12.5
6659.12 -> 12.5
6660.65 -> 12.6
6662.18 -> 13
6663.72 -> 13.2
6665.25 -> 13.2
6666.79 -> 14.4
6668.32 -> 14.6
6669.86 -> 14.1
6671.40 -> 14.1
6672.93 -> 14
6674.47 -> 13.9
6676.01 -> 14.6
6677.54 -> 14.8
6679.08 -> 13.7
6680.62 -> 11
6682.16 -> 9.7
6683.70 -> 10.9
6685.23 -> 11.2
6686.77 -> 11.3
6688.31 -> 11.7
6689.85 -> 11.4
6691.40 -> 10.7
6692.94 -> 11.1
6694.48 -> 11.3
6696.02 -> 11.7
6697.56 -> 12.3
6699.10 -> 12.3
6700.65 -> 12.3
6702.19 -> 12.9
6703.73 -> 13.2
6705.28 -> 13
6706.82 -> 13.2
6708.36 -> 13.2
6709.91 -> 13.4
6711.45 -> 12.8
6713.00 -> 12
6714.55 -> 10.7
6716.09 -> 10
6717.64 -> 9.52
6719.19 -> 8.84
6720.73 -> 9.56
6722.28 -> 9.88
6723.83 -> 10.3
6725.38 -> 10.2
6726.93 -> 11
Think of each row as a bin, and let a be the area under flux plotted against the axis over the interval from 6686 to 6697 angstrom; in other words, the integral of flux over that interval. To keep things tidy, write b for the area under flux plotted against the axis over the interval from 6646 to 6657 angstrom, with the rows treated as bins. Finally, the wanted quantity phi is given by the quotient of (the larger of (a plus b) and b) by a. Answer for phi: 2.13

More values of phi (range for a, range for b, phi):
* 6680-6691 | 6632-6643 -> 2.35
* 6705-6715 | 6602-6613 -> 2.56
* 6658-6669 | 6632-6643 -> 2.11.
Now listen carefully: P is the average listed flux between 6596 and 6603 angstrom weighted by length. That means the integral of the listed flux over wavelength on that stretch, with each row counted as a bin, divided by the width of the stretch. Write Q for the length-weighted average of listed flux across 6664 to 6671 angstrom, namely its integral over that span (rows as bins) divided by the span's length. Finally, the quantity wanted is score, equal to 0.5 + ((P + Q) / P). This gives 2.3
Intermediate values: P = 18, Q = 14.0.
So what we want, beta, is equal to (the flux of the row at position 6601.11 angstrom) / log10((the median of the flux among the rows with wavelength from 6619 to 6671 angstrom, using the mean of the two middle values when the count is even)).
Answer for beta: 15.4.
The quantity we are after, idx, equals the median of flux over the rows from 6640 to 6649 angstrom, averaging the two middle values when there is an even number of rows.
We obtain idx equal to 15.2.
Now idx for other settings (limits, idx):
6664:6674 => 14.1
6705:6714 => 13.1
